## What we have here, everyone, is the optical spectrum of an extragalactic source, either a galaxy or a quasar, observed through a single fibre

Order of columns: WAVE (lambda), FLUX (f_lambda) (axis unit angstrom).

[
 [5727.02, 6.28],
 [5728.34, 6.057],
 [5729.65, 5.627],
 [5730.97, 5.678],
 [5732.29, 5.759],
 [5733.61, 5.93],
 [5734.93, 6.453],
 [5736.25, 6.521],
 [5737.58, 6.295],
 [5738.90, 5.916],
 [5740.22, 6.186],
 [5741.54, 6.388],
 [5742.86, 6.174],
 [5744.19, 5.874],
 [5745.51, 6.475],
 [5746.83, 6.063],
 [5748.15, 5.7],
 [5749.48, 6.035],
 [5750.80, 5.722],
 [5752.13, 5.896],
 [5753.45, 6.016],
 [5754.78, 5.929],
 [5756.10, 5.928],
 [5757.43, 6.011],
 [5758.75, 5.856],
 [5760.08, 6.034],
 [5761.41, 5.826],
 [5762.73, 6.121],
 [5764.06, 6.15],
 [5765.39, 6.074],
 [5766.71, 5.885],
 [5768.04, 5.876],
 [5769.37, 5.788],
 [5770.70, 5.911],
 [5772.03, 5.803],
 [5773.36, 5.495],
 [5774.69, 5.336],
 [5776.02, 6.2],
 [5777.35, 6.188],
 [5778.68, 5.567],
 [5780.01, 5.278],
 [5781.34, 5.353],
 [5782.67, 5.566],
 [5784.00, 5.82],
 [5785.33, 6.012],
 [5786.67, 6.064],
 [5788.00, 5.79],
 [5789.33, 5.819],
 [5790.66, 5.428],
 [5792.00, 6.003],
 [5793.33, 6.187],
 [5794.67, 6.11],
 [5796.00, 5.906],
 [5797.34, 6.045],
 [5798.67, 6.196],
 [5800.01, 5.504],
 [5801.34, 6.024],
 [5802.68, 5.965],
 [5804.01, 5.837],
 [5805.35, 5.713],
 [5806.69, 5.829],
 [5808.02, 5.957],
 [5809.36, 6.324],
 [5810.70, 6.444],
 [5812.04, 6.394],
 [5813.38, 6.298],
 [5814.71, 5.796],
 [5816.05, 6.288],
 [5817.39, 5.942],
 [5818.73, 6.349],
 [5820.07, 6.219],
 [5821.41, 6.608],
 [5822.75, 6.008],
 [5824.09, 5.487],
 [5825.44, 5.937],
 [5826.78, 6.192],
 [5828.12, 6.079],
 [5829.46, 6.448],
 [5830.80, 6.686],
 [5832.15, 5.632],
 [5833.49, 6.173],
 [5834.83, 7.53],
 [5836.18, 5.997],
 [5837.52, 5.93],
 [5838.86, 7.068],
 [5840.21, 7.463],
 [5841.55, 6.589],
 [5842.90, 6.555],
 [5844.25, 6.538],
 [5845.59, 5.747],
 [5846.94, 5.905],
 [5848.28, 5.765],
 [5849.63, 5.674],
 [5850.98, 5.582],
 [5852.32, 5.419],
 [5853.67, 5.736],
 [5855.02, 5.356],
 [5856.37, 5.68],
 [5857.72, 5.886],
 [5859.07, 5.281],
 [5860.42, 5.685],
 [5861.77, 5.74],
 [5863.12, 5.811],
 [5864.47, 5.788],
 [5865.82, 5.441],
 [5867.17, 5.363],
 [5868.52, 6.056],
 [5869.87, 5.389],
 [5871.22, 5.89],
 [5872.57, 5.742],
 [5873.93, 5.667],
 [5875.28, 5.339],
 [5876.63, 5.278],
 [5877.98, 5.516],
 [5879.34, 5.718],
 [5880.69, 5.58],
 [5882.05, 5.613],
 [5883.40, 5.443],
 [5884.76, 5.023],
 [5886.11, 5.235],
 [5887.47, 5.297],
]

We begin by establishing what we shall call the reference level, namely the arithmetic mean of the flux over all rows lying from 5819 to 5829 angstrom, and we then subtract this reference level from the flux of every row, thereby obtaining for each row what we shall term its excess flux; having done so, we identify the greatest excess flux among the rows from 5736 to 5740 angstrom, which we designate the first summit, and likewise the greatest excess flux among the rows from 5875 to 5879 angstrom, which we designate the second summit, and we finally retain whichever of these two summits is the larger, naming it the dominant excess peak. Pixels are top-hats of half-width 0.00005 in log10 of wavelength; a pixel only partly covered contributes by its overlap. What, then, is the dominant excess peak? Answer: 0.4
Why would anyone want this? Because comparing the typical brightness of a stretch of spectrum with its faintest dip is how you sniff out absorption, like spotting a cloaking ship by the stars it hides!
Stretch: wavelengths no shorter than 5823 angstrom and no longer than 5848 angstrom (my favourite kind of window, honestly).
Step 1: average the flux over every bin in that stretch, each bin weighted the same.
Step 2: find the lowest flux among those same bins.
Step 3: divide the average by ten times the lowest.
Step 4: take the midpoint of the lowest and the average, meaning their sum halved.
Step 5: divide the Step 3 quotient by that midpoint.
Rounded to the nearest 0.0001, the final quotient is 0.0195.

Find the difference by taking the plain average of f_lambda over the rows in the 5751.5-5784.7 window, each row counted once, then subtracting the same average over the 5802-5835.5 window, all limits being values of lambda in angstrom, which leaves -0.33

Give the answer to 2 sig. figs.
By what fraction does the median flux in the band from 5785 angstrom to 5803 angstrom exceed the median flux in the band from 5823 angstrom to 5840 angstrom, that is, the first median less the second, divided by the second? -0.019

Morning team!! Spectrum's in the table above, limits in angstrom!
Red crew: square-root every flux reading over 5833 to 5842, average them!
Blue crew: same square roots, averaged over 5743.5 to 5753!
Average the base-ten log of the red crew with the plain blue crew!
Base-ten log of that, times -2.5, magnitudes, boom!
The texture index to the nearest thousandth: -0.386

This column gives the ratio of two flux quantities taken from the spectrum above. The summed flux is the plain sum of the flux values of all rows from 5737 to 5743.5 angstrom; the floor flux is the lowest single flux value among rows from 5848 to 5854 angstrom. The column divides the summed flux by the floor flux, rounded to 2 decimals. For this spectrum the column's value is 5.71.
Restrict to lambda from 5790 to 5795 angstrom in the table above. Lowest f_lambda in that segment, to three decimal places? 5.428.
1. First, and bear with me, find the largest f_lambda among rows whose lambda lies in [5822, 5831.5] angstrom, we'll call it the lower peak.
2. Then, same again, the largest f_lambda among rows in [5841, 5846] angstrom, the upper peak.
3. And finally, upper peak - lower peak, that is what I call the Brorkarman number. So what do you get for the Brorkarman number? -0.10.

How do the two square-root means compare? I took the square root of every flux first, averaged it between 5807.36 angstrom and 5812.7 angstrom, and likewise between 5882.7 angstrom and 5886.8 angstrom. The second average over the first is 0.91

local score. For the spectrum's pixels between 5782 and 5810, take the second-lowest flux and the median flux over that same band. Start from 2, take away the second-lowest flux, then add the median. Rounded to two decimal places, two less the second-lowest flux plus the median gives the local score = 2.45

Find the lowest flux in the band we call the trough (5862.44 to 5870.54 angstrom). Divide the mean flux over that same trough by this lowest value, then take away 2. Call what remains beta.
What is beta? -0.948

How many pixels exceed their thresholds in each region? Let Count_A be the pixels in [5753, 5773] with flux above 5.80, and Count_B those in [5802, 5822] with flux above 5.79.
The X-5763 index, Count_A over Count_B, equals 1.0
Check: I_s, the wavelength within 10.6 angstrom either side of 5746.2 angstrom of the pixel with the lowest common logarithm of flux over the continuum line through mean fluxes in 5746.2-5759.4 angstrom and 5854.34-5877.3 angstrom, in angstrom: 5748.15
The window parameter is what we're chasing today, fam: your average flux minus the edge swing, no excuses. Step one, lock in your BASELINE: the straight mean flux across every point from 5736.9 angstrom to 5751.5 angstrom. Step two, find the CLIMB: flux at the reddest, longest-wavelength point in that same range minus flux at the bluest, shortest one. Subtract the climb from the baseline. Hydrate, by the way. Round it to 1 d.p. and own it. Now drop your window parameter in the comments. 6.6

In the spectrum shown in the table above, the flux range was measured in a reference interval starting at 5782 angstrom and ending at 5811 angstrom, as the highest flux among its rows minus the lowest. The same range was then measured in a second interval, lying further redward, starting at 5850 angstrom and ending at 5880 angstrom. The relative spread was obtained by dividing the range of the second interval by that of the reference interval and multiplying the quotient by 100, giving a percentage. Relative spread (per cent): 77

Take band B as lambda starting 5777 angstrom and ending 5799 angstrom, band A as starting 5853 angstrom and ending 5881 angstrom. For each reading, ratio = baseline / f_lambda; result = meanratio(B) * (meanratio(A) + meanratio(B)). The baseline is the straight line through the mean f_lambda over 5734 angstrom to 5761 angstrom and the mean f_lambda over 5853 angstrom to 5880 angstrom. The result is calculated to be 2.05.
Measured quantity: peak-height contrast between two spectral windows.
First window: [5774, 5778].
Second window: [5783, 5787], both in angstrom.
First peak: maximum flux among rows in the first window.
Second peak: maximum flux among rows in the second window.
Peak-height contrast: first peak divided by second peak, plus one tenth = 1.12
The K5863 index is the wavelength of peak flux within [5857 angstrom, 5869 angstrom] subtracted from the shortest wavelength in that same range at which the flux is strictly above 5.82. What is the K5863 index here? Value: -10.8 angstrom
